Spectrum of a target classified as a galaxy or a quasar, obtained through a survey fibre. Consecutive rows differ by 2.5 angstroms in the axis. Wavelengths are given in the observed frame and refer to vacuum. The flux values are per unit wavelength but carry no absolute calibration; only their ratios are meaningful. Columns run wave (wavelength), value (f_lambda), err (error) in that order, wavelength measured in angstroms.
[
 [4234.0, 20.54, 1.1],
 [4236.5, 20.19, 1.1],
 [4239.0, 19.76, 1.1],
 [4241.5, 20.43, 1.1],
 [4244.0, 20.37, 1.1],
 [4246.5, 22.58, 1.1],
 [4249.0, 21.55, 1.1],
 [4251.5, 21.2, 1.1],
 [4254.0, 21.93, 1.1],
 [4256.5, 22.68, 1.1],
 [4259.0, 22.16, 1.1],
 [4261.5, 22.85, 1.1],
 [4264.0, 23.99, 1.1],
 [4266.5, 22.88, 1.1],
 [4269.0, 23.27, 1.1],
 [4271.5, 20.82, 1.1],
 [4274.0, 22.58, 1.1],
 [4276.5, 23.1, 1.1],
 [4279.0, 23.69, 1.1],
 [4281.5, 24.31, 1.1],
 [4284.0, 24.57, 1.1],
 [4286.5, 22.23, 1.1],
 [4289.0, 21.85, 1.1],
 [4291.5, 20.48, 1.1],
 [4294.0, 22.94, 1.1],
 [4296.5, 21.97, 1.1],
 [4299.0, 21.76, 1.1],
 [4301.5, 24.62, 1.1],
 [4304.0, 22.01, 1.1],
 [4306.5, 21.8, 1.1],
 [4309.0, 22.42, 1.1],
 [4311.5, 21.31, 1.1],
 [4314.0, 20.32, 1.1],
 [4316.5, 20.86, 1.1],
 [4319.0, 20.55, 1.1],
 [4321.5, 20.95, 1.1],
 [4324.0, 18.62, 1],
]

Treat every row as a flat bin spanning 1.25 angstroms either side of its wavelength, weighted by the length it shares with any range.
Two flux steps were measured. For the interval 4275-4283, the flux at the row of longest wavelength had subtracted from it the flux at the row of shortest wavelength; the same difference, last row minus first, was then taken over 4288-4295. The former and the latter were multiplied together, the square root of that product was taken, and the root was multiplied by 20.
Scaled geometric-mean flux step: 23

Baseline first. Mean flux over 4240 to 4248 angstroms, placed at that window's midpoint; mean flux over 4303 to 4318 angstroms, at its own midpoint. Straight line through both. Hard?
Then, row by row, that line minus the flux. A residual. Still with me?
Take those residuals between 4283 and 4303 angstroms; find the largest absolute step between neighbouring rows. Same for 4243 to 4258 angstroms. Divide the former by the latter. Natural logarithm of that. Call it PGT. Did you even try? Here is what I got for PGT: 0.26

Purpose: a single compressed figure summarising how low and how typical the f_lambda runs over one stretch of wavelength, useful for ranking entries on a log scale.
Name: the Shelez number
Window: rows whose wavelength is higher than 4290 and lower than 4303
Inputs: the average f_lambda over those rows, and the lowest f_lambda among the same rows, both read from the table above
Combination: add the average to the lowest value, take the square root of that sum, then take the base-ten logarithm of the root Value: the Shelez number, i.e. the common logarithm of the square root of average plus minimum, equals 0.816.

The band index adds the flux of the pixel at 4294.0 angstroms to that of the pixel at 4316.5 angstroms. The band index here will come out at 43.8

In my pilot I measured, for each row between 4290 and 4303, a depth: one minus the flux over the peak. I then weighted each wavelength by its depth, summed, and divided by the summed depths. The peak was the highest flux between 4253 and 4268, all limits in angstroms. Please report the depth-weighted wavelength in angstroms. 4294.3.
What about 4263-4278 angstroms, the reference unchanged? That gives 4271.6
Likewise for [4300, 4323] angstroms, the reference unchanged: 4314.2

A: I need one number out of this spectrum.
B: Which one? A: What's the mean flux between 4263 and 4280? 22.9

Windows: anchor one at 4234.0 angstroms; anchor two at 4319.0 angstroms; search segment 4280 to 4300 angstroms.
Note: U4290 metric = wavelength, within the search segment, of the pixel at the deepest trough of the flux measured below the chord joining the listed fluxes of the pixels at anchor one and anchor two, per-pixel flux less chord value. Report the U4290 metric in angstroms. 4291.5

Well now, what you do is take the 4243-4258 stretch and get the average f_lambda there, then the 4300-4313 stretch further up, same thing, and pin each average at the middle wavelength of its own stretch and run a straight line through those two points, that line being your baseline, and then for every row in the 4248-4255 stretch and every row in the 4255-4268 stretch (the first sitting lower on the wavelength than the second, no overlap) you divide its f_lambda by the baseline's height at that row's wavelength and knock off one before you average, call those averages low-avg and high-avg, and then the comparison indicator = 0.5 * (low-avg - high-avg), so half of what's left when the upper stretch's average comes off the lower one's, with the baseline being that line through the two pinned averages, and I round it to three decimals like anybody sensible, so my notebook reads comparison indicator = -0.028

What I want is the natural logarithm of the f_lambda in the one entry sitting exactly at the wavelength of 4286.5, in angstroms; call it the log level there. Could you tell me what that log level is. 3.10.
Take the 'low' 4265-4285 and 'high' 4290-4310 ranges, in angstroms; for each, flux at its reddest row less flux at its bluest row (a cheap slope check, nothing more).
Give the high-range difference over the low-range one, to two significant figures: 1.1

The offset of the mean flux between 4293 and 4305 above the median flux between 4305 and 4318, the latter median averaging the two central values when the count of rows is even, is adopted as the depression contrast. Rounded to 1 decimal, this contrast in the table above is 1.4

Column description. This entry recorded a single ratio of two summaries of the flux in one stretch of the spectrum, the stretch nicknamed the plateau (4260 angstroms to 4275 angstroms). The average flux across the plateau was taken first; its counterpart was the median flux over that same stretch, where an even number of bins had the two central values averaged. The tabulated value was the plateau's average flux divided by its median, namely 0.994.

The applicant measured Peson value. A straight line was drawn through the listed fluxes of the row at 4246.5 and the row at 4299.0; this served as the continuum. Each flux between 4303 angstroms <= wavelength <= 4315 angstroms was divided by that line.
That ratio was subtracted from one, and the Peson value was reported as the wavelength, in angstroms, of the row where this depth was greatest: 4314.0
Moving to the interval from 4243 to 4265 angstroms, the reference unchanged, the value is 4244.0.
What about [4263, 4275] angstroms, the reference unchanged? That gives 4271.5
